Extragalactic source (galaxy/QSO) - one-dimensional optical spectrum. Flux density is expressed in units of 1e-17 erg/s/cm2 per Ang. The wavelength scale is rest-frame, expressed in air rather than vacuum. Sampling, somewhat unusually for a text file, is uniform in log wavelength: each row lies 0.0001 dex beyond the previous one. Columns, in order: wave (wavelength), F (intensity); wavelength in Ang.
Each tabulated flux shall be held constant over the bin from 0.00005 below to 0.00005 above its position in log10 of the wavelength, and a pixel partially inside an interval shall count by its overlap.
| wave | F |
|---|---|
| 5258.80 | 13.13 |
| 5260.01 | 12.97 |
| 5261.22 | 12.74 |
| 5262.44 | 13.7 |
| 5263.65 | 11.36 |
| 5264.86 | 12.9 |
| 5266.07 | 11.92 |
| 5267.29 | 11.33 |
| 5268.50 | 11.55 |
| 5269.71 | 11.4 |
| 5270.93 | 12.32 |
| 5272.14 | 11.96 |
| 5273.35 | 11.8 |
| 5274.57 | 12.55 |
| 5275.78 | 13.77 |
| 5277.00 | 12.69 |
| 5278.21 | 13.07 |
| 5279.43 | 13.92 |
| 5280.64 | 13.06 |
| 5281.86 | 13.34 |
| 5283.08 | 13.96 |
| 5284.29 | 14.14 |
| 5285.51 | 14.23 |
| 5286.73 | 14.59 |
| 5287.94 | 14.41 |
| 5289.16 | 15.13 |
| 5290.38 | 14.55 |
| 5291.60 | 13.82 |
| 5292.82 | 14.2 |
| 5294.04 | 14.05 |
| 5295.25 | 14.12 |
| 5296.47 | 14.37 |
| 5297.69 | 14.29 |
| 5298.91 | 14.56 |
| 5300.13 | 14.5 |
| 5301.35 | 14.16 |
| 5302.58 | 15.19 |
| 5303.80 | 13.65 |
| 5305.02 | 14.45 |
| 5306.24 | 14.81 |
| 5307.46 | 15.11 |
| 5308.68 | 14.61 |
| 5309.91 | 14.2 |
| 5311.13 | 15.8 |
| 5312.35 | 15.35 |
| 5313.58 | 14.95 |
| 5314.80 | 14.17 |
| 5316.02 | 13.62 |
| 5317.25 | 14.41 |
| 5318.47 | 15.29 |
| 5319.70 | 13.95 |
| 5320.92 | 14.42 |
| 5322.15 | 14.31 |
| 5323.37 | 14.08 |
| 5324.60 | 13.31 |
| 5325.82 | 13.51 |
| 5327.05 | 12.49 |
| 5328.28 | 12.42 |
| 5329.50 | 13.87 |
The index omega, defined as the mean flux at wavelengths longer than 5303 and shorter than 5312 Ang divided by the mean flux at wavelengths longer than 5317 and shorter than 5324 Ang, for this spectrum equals 1.02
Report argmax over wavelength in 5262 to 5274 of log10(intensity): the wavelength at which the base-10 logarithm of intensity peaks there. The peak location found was 5262.44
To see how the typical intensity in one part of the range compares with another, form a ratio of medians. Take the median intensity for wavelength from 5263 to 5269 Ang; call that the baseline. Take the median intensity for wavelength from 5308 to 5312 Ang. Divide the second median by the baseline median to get 1.265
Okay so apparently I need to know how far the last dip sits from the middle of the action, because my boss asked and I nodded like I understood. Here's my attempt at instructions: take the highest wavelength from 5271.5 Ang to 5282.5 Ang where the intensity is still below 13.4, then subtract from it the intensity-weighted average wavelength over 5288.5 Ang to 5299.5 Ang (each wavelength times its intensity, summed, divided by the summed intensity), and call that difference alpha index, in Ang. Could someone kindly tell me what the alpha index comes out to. -12.2 Ang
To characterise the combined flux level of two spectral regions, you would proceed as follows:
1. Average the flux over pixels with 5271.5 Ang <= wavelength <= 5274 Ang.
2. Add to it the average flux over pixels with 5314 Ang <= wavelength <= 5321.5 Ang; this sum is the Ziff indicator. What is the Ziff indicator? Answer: 26.2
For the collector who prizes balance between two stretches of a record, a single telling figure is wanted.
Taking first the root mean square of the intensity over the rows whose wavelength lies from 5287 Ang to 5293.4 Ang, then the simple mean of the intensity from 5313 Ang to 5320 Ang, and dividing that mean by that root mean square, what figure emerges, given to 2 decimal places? 1.00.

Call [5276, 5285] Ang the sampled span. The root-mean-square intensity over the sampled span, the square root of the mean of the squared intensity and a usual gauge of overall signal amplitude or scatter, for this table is 13.5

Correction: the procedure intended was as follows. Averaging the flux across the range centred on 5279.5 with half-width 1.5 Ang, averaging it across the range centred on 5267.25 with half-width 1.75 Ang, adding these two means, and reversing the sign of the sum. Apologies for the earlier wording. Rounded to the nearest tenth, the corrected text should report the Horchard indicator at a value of -25.0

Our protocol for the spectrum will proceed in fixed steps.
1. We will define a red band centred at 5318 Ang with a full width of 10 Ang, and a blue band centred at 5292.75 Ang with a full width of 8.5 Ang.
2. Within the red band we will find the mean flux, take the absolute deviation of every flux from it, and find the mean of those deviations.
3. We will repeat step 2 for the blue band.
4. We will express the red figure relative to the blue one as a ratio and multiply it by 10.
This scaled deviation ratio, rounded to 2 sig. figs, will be 12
